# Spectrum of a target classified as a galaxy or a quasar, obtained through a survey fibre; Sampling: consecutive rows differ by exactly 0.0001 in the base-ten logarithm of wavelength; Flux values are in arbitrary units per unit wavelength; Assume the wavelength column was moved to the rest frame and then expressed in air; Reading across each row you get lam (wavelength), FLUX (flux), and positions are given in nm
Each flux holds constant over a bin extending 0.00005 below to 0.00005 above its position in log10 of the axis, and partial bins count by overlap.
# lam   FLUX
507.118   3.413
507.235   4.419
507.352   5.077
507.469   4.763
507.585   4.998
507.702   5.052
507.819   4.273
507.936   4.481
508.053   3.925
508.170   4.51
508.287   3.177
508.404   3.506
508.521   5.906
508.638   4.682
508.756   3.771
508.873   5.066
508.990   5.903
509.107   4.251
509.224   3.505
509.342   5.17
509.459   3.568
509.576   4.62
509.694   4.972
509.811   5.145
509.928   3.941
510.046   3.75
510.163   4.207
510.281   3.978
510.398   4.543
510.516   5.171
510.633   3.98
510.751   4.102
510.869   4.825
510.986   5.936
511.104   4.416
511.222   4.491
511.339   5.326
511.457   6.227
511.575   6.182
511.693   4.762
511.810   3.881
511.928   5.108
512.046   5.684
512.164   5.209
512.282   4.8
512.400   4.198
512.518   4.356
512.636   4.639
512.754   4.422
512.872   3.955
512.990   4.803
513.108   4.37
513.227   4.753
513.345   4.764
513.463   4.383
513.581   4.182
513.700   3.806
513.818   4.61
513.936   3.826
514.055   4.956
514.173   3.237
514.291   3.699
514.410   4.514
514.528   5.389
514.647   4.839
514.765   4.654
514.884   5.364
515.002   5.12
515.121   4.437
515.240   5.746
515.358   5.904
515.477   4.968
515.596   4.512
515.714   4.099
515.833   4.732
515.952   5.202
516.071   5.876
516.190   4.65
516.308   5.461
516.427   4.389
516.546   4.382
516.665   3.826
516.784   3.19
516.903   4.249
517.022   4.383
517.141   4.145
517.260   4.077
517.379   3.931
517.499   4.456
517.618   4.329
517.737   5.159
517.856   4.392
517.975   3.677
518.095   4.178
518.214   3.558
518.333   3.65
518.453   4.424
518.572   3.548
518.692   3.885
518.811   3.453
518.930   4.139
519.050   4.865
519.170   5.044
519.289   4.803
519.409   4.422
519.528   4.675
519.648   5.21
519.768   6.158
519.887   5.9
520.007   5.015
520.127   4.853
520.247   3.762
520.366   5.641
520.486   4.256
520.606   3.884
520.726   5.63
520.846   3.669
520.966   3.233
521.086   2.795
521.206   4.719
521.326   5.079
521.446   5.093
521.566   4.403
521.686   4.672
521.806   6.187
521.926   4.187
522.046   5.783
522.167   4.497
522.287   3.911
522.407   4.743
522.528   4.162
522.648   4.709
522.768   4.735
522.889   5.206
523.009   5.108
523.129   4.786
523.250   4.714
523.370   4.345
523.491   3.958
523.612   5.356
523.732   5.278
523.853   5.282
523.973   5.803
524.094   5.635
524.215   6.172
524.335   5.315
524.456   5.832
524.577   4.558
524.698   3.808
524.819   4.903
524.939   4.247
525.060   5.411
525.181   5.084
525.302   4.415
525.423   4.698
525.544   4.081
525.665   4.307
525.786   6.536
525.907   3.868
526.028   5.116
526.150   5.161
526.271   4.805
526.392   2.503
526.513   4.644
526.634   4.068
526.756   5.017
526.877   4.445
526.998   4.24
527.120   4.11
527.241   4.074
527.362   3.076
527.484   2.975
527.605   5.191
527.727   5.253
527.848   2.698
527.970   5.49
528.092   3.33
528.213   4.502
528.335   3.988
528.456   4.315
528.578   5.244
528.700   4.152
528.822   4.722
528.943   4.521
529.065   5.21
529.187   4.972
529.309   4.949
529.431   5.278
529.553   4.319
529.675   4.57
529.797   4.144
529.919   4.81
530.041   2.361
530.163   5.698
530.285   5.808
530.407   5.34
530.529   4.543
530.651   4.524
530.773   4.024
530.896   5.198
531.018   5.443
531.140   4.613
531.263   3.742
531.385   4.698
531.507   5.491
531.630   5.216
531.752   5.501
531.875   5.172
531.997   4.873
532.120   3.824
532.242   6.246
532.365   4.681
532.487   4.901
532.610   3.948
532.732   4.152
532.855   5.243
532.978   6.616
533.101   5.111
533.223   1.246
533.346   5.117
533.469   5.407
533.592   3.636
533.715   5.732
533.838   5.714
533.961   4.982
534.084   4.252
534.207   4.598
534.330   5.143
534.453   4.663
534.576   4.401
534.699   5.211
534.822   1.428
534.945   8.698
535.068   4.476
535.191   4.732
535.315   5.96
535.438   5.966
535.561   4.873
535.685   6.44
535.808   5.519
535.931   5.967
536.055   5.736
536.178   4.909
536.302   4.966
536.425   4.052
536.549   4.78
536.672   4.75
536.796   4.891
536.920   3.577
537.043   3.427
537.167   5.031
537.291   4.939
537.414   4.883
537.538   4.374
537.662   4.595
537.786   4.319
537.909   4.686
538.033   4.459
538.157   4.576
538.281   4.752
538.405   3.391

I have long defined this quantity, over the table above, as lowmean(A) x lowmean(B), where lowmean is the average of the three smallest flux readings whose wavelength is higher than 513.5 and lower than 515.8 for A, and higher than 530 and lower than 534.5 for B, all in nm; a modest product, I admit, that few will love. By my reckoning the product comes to 8.6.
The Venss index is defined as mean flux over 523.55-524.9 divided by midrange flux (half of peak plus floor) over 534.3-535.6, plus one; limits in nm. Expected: 2.04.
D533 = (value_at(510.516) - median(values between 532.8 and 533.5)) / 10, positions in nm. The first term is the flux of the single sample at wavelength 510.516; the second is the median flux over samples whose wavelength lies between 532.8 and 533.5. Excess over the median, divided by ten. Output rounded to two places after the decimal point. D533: 0.00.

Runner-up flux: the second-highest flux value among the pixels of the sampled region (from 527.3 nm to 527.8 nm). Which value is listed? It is 5.191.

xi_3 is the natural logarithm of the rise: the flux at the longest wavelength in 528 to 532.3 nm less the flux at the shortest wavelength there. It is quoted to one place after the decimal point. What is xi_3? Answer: 1.1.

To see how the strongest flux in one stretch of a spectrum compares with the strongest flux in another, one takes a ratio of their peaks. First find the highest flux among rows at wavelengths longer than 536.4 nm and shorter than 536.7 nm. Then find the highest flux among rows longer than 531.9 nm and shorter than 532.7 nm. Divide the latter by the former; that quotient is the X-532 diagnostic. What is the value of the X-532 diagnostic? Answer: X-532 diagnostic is 1.31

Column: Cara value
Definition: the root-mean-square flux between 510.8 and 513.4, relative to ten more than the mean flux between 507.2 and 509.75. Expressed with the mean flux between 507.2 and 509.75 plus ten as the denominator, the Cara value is 0.338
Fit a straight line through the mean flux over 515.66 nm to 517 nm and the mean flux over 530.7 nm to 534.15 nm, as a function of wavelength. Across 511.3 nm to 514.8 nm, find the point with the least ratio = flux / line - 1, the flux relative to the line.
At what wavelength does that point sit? 514.173 nm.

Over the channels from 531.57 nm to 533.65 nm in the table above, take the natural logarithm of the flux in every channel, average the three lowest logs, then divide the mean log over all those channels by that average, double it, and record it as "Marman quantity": 3.2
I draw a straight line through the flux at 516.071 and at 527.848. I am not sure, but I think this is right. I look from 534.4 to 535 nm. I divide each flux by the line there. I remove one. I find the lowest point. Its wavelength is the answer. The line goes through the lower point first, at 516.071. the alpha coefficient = 534.822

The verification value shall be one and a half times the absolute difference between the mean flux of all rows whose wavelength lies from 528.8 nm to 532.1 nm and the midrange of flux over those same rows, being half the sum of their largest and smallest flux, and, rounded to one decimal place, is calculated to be 1.1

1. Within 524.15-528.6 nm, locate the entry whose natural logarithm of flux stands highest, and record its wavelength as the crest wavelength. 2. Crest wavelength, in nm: 525.786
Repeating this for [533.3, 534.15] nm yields 533.715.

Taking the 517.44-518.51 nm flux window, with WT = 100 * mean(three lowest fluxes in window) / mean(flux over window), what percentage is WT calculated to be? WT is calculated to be 86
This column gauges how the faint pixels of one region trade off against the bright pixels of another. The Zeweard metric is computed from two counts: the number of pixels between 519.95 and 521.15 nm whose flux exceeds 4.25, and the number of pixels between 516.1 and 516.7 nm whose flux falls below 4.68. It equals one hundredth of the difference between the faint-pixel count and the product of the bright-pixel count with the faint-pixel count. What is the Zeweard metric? -0.16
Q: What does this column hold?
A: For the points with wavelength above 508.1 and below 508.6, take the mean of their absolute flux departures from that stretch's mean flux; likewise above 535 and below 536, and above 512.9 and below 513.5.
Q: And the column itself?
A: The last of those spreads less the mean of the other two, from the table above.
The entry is -0.58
